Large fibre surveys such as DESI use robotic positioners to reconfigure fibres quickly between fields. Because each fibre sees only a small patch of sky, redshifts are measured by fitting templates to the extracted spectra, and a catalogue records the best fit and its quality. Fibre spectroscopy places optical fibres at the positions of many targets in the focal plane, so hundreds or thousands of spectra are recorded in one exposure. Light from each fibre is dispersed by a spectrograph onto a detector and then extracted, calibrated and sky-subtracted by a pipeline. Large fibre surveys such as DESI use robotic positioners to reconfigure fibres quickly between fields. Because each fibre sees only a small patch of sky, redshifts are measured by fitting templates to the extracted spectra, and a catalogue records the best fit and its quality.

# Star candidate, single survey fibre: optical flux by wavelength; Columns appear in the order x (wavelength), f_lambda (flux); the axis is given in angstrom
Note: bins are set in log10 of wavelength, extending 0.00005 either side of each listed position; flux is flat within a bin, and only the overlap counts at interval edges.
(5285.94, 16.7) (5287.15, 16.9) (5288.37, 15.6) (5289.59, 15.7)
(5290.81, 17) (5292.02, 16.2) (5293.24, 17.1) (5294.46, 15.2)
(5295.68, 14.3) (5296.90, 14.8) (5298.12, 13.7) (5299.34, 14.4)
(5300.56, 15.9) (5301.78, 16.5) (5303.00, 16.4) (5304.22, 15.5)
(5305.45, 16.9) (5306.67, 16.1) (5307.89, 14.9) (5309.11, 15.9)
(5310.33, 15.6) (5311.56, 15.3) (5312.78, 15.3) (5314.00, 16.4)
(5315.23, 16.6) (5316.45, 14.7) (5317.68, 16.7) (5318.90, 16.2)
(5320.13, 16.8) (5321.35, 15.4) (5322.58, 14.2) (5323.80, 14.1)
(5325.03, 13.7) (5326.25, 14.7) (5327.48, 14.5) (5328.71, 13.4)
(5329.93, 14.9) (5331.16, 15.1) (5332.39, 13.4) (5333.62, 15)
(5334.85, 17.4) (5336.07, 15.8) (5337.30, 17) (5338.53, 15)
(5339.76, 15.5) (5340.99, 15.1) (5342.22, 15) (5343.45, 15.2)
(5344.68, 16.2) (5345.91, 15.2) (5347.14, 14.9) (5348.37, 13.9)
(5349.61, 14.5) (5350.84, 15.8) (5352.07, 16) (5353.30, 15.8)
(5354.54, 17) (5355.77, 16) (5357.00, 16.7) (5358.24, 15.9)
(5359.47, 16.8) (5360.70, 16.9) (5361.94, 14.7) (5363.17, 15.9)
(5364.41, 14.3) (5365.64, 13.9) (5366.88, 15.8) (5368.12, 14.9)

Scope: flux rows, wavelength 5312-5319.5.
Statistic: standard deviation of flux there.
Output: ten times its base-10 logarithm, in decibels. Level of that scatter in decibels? -1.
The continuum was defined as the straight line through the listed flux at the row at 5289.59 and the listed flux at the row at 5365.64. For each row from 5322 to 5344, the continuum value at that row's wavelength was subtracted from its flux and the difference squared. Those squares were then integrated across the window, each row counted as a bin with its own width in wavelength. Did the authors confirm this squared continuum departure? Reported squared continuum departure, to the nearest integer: 29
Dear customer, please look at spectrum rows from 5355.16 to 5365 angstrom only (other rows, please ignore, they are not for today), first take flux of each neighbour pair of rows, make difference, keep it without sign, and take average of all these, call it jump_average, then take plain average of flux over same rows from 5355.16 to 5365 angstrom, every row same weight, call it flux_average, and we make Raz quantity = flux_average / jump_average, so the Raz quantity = 14.8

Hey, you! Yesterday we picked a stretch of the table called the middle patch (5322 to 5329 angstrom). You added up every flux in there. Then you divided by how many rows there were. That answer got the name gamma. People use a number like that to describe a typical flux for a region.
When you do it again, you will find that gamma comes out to 14.1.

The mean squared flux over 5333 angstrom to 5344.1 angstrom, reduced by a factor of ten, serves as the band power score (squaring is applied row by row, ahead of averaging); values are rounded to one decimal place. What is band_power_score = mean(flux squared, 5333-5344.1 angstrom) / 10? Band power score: 24.6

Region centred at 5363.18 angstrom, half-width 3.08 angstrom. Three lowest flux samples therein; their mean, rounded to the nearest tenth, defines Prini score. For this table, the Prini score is 14.3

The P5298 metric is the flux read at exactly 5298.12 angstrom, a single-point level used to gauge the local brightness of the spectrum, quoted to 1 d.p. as 13.7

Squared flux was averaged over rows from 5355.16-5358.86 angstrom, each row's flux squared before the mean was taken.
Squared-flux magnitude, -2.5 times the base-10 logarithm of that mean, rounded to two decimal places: -6.05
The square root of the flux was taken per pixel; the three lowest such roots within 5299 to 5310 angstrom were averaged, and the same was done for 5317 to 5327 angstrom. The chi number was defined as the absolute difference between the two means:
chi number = 0.12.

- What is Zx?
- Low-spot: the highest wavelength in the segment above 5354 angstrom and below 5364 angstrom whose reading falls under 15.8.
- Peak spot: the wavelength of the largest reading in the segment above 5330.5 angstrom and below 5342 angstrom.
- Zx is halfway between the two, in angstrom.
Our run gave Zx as 5348.4 angstrom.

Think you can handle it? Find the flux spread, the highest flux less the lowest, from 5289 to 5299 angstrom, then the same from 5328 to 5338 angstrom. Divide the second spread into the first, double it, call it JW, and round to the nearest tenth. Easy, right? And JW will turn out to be 1.7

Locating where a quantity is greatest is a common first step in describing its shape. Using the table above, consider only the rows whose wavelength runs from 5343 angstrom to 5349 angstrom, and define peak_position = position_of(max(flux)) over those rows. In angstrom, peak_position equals 5344.68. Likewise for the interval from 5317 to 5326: 5320.13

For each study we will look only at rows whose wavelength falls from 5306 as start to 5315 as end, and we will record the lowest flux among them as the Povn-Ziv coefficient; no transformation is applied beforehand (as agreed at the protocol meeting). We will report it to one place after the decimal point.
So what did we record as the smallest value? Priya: 14.9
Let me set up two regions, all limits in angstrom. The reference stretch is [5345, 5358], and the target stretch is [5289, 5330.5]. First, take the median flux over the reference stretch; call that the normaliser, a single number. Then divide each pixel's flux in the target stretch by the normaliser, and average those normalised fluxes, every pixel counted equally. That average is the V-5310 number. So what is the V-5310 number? 0.977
